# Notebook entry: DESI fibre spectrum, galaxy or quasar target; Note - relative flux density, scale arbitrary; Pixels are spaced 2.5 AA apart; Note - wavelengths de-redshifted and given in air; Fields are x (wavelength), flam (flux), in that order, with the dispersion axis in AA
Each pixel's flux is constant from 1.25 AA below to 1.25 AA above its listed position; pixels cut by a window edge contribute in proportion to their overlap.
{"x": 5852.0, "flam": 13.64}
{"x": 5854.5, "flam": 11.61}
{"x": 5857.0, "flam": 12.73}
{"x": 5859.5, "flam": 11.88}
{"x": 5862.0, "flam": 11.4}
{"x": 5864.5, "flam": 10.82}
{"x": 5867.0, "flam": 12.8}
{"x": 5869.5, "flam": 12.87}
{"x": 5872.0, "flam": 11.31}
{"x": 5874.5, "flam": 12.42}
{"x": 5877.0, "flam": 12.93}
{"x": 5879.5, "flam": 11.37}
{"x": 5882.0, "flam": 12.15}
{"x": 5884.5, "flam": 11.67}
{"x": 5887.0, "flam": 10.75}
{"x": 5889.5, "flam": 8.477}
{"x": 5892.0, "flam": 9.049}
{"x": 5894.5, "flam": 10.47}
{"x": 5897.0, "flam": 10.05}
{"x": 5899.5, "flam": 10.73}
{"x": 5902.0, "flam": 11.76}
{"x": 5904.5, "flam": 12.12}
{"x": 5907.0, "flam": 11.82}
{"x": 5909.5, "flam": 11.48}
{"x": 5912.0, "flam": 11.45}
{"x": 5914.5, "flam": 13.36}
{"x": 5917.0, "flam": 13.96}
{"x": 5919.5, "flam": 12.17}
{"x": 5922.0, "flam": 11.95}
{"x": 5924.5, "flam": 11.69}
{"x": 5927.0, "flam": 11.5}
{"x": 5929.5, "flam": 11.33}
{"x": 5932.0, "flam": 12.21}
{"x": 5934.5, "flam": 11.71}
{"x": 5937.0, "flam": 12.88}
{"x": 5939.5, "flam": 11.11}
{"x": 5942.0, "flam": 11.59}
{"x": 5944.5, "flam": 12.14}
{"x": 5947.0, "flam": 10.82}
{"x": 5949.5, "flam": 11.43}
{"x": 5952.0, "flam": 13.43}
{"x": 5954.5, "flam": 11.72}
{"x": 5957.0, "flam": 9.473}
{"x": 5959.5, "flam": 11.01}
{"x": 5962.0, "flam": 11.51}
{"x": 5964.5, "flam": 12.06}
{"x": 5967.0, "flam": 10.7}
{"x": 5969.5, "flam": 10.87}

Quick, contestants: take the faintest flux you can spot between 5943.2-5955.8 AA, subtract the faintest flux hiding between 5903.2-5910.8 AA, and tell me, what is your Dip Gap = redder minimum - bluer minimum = -0.7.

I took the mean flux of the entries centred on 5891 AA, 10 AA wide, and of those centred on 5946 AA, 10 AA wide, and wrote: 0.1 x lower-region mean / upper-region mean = 0.084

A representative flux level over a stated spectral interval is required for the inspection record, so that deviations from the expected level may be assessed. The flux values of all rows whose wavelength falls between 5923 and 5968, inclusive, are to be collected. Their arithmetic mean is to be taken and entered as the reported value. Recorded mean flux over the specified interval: 11.6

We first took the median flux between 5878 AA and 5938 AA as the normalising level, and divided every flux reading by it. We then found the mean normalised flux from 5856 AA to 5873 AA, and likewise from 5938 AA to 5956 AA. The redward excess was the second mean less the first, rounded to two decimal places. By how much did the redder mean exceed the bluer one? -0.02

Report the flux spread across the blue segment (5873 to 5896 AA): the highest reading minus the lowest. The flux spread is 4.5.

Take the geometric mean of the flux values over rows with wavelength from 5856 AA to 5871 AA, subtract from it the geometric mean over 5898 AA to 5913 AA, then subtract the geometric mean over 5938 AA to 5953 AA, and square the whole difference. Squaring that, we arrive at 126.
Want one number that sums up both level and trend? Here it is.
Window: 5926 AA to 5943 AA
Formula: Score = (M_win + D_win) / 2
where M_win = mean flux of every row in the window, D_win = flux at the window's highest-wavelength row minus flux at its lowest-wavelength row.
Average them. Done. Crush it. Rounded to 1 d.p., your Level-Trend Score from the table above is 5.9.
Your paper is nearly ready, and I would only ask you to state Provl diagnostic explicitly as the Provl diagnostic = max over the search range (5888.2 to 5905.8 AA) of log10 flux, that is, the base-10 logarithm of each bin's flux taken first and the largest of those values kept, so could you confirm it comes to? 1.08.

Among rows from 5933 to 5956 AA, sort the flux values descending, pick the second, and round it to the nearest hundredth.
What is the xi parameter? 12.88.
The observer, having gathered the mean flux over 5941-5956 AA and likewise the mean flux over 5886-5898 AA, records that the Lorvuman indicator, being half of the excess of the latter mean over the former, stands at -1.0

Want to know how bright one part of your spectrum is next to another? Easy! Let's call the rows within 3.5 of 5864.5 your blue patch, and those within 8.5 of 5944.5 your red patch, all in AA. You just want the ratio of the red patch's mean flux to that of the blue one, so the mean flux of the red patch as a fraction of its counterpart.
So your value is 1.02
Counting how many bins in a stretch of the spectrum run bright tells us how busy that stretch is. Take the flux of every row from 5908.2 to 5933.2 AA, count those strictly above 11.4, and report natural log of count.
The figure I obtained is 2.2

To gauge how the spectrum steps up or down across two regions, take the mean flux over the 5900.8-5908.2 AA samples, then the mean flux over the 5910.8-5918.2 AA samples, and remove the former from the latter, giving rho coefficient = 1.0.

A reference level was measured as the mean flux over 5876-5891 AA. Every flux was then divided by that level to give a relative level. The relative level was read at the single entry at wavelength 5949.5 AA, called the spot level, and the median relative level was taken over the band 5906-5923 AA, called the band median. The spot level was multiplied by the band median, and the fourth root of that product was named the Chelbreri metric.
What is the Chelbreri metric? 1.02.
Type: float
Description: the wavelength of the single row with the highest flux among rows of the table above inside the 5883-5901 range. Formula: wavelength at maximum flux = 5884.5 AA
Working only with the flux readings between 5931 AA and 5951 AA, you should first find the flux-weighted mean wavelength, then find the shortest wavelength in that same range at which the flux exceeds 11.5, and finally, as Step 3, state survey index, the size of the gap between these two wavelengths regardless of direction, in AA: 8.6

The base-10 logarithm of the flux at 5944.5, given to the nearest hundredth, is 1.08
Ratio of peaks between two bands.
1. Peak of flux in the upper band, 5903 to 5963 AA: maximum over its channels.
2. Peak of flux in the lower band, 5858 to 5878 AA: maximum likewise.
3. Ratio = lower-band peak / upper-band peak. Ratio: 0.93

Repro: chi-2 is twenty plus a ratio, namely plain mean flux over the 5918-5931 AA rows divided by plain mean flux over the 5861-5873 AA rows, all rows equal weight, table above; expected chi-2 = 21.0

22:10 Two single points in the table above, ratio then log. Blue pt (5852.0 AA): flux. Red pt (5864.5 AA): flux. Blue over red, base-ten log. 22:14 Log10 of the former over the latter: 0.10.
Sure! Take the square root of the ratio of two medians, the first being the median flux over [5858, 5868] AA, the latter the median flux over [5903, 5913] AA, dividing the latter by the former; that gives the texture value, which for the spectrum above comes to 1.00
